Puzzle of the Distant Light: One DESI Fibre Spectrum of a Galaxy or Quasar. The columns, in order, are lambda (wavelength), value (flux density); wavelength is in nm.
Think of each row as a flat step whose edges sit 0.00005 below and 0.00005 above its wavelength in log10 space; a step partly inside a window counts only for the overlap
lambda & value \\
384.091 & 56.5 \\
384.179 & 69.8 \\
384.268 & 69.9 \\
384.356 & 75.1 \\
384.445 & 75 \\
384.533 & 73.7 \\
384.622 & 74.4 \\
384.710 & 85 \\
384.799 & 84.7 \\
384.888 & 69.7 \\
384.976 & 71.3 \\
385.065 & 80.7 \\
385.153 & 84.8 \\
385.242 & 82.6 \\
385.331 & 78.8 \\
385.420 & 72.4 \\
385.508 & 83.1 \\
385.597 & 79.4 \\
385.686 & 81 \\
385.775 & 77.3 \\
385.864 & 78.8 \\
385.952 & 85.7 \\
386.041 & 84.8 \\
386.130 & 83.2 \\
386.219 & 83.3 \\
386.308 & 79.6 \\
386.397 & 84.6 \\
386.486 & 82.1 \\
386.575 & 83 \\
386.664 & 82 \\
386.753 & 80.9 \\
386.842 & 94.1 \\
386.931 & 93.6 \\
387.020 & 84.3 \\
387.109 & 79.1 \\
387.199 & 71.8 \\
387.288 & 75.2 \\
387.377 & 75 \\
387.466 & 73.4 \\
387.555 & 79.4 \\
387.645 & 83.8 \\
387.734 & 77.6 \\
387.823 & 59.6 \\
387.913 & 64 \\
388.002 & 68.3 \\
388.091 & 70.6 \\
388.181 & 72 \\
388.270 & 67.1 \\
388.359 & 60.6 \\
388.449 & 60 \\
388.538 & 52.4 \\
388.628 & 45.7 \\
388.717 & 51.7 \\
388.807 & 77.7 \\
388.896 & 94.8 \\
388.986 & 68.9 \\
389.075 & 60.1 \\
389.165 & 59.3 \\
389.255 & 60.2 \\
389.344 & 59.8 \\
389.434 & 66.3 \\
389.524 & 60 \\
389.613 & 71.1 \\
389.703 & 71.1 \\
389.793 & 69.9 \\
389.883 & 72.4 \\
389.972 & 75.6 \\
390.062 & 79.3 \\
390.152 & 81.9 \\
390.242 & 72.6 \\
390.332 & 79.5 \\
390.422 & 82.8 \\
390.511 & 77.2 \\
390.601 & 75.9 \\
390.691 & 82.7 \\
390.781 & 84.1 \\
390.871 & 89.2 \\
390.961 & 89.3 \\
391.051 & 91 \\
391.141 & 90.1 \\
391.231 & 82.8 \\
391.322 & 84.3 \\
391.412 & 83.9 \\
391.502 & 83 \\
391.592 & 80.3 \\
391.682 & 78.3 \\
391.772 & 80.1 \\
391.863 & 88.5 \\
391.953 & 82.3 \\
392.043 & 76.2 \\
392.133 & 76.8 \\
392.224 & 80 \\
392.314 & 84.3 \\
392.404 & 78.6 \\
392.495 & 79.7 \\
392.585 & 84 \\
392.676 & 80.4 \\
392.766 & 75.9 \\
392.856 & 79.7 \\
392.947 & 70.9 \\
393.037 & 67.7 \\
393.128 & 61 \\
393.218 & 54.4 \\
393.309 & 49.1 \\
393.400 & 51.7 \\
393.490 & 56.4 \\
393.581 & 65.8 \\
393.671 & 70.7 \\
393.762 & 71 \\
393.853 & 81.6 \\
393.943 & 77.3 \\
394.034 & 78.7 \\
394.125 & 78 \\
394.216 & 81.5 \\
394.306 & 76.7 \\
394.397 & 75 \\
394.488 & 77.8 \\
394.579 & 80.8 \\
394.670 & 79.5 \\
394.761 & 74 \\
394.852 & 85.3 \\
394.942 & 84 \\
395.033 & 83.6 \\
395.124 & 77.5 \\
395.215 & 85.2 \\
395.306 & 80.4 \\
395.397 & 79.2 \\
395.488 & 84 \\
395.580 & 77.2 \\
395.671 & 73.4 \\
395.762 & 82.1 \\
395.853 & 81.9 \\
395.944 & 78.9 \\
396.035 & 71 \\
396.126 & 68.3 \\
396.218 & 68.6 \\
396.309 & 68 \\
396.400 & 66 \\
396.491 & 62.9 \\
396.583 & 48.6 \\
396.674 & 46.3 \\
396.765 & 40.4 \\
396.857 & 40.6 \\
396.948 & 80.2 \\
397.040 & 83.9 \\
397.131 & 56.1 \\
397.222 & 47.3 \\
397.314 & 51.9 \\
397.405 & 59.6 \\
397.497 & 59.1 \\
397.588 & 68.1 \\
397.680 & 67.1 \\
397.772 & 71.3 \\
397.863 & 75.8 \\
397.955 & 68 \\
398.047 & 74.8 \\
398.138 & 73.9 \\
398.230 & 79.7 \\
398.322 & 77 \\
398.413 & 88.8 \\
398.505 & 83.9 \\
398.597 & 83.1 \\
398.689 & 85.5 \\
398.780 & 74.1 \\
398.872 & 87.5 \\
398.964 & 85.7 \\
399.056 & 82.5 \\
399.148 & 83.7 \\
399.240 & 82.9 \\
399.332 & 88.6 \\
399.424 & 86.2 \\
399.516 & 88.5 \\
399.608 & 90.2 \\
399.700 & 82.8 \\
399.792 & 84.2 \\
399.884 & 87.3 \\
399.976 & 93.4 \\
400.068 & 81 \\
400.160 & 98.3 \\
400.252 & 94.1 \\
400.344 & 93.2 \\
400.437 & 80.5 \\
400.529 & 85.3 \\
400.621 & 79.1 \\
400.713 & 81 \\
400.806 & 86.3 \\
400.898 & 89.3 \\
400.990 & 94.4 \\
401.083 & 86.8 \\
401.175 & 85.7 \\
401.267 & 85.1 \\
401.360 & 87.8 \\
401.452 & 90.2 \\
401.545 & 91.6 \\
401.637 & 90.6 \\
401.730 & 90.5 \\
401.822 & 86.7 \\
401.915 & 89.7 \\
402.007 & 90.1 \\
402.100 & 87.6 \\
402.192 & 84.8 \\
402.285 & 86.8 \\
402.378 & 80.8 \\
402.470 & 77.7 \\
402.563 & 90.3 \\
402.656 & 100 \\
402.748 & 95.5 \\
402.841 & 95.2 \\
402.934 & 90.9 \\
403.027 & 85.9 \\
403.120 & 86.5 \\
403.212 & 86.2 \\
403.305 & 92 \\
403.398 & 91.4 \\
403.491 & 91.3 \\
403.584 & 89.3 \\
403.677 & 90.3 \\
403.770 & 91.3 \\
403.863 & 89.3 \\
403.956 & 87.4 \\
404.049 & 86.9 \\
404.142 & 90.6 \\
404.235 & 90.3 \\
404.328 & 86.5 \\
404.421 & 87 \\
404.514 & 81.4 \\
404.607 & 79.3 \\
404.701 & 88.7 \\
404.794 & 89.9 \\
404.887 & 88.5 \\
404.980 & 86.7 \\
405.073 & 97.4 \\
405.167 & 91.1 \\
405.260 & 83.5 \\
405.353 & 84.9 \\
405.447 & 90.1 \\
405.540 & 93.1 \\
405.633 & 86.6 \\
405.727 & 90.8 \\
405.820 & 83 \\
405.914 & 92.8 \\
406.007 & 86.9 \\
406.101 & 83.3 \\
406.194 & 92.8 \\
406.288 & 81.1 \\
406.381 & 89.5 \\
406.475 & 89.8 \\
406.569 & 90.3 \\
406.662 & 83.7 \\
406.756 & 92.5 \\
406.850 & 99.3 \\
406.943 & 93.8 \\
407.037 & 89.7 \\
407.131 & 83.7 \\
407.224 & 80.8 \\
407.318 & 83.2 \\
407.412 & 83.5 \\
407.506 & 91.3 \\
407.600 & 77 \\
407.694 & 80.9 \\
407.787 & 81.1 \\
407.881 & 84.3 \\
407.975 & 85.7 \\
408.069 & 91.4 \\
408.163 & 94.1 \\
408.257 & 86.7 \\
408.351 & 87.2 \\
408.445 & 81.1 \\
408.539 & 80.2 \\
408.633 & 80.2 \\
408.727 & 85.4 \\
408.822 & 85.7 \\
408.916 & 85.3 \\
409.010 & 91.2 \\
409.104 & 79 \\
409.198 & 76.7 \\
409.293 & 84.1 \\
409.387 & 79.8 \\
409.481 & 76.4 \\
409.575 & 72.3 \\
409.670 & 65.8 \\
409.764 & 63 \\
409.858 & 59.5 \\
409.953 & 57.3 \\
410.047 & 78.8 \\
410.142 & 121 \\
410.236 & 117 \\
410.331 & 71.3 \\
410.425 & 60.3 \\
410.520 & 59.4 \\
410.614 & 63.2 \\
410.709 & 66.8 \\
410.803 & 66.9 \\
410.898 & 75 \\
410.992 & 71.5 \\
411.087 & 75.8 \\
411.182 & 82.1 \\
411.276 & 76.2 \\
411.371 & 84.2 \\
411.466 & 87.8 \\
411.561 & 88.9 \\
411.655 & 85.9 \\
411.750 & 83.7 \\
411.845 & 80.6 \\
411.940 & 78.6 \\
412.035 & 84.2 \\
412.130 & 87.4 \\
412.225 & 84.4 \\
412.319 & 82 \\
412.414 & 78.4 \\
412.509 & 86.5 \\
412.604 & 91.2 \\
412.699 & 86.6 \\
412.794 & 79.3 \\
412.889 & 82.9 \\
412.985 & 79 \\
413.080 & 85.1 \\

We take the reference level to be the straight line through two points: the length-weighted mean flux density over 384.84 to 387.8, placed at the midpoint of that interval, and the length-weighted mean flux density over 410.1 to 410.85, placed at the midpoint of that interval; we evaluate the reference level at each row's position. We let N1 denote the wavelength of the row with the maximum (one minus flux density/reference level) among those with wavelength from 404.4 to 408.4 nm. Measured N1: 407.600 nm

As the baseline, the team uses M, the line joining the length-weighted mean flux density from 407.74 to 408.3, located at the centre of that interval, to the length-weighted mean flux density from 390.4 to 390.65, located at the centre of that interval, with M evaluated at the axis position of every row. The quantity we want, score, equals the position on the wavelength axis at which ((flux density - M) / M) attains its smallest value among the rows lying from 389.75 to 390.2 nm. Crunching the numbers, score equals 389.793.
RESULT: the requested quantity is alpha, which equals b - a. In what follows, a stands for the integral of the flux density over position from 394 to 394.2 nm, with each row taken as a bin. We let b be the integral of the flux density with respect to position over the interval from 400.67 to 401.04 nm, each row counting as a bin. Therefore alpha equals 17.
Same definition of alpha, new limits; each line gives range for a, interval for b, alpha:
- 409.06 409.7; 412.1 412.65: -2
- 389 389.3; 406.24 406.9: 41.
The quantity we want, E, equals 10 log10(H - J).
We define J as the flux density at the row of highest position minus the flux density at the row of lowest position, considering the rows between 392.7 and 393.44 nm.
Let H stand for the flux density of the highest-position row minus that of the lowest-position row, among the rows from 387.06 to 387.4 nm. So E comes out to 13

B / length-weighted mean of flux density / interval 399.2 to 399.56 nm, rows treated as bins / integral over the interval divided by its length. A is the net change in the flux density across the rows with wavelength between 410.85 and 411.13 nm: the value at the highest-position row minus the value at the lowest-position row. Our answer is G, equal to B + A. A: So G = 87.4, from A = 0.8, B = 87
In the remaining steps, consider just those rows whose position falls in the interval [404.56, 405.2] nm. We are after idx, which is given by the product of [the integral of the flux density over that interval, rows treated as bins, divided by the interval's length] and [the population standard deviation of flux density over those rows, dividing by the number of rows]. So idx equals 444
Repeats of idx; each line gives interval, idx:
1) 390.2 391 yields 441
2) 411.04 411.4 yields 290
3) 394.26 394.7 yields 159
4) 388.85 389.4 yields 860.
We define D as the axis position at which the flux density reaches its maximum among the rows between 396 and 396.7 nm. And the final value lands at 396.035 nm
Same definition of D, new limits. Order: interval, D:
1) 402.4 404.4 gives 402.656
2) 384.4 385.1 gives 384.710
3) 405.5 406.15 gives 405.540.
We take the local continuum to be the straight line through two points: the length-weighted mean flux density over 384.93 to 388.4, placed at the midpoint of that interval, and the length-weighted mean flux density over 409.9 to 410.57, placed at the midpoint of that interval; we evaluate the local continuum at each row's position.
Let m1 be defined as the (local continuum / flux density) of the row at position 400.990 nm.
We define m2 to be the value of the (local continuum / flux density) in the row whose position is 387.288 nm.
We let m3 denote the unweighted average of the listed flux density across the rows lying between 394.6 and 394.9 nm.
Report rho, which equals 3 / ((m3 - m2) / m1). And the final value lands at 0.032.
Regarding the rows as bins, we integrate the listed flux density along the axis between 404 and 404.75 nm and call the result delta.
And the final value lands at 64.8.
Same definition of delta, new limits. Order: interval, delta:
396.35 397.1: 44.0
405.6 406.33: 63.6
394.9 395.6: 57.0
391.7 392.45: 60.5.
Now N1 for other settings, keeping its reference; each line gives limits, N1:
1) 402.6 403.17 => 403.027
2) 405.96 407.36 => 407.224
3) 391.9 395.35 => 393.309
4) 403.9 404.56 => 404.514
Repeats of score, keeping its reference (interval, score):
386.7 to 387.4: 387.199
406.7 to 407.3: 407.224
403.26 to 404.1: 404.049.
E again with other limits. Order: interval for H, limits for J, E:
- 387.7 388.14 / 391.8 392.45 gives 5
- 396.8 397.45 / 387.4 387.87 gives 15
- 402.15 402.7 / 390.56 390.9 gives 3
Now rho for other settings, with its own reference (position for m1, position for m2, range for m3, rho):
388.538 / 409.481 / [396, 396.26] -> 0.066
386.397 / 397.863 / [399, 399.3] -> 0.034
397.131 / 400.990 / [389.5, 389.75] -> 0.064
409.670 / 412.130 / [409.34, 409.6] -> 0.049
